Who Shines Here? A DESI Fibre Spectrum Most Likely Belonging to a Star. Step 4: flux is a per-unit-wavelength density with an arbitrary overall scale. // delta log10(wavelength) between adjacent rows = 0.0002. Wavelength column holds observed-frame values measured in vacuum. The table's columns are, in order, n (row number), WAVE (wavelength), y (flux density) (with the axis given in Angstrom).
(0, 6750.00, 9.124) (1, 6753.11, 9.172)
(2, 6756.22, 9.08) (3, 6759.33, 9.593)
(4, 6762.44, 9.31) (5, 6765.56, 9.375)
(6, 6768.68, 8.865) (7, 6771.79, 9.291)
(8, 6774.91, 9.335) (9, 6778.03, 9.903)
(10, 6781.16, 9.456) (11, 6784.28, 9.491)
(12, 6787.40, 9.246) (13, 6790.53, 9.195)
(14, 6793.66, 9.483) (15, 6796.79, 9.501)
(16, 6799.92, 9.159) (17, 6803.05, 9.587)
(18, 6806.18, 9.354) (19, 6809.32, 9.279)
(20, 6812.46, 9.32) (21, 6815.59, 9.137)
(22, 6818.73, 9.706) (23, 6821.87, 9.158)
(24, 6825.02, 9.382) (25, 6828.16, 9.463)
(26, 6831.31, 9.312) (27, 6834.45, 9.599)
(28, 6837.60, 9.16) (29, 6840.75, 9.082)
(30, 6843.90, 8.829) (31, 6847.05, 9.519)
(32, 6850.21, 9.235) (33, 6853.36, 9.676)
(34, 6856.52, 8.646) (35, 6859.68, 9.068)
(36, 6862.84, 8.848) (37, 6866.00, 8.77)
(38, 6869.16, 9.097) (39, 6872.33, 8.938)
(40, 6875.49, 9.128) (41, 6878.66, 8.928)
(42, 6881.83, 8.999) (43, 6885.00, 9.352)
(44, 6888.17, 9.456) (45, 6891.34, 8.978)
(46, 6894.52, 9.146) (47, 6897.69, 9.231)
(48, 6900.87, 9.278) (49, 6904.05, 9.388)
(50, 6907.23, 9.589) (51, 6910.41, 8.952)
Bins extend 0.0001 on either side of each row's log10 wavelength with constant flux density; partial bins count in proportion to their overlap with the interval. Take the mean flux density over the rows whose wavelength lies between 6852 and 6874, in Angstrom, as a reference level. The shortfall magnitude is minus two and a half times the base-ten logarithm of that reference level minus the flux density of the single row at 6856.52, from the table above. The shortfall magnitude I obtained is 1.1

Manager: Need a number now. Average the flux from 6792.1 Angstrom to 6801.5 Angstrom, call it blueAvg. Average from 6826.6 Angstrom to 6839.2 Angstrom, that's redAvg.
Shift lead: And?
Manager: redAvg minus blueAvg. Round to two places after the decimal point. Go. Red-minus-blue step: 0.00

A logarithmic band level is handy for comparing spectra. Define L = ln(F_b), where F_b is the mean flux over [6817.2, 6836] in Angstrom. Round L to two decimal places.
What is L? 2.24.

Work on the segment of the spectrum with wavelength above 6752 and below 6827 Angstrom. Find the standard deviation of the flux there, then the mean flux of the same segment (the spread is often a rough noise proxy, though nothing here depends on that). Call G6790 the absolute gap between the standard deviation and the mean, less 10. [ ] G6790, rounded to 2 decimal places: -0.87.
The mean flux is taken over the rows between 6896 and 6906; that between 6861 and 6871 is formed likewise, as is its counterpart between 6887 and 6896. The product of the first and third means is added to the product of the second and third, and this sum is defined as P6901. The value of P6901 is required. 167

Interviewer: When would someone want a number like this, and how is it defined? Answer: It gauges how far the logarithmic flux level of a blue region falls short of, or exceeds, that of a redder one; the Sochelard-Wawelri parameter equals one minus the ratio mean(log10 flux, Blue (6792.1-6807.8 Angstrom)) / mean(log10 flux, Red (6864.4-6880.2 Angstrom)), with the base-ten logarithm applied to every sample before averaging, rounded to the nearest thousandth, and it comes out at -0.022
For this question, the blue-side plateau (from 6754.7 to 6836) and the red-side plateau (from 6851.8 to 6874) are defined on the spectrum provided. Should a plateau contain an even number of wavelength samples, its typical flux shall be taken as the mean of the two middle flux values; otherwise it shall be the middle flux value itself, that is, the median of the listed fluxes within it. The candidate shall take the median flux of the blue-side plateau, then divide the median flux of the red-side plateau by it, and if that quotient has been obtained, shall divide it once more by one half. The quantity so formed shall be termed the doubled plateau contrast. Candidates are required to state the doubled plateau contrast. 1.913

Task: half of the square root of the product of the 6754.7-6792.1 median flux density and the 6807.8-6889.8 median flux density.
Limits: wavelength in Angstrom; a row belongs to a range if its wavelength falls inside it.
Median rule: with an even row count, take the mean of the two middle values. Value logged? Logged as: 4.62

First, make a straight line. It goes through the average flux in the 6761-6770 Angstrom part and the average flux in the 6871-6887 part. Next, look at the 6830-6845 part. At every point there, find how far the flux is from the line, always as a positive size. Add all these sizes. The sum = 1.03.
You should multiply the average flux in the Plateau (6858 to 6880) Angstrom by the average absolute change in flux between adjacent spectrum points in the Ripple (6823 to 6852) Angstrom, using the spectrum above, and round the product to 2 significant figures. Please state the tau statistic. 2.5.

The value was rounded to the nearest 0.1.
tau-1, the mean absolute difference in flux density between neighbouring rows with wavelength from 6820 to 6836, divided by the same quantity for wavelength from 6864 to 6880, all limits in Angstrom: 0.8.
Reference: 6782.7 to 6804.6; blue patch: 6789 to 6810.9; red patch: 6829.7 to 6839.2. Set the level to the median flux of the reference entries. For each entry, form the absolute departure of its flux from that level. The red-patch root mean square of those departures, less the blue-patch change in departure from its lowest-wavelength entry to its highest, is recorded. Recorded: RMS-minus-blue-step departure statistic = 0.3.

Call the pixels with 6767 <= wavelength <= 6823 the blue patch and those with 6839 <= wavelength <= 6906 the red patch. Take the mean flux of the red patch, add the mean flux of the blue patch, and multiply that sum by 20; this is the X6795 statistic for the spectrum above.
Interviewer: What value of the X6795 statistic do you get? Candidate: 369.7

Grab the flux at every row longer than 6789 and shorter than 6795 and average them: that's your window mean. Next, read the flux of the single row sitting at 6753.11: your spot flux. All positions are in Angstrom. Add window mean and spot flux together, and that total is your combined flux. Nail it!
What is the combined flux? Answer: 18.5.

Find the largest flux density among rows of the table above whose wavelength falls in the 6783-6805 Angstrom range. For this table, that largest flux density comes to 9.587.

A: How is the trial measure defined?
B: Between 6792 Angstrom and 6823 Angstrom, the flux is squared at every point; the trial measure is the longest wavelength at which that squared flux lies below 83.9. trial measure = 6821.87 Angstrom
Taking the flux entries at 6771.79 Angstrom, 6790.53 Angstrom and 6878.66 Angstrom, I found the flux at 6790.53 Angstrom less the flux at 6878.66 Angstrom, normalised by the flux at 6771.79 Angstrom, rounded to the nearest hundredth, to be 0.03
